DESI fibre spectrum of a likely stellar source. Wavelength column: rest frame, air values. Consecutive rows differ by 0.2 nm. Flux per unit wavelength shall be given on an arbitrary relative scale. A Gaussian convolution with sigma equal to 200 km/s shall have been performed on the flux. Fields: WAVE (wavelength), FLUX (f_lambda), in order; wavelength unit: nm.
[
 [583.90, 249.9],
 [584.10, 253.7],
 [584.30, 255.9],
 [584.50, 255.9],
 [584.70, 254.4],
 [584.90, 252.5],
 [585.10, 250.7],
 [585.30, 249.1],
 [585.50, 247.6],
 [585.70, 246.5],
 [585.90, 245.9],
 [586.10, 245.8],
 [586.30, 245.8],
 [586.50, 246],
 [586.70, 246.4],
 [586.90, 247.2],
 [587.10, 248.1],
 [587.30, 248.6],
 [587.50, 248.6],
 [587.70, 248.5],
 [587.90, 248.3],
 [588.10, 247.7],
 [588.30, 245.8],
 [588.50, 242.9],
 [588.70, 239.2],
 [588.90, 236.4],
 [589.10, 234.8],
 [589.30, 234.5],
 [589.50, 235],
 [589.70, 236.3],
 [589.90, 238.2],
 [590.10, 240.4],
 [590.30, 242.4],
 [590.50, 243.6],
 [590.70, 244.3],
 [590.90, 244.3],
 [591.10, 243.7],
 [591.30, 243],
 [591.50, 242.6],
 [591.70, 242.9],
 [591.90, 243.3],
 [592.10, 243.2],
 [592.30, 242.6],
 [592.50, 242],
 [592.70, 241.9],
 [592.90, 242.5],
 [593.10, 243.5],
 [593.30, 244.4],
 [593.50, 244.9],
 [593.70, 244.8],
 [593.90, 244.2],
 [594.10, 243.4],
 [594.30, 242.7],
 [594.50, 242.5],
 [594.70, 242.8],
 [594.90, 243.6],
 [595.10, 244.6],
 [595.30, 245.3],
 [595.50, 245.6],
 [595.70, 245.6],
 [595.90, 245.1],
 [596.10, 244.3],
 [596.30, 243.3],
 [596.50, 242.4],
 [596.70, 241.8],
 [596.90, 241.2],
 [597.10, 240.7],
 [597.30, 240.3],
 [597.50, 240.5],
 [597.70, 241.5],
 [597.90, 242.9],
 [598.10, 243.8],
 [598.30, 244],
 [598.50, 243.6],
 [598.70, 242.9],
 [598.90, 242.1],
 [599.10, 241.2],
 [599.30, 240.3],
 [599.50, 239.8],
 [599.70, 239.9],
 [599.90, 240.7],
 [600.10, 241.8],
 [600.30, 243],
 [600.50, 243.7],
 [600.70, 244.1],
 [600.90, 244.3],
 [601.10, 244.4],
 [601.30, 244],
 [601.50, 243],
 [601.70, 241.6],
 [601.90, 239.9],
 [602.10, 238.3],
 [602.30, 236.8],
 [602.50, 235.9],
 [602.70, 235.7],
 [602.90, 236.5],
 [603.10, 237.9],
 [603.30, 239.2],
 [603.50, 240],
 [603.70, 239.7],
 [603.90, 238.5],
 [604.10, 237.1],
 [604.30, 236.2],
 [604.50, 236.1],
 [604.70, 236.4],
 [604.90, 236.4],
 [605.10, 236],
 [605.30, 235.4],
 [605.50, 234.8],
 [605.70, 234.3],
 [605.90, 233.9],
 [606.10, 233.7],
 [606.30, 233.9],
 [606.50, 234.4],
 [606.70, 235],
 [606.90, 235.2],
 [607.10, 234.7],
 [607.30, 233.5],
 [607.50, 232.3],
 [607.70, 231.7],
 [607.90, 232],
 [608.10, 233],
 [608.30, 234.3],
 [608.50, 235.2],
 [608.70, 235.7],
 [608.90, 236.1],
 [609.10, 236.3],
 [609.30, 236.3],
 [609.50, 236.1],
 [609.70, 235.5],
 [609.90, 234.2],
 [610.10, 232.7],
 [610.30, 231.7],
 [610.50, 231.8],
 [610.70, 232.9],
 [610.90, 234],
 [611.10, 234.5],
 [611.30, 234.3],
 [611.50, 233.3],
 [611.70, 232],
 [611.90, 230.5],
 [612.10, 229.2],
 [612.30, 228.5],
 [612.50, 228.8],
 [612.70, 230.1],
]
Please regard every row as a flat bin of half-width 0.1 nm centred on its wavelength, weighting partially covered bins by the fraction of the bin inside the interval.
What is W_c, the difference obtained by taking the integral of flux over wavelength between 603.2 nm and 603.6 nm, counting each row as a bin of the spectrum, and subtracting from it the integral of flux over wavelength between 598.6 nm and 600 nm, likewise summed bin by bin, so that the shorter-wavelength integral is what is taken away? -242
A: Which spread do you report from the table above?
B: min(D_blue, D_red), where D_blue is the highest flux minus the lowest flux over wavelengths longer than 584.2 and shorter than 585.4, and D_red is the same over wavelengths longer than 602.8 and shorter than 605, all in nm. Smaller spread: 3.9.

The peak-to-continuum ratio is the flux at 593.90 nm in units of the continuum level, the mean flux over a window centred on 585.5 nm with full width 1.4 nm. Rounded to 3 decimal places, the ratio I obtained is 0.983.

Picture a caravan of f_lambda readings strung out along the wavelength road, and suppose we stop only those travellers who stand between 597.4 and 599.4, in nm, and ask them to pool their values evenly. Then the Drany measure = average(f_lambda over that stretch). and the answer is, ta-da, 242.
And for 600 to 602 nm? 243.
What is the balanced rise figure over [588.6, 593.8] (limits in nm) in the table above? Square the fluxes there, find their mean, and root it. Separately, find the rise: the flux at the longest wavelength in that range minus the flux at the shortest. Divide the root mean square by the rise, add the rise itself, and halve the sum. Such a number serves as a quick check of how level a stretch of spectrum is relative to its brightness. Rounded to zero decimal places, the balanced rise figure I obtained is 24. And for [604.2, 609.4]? 1174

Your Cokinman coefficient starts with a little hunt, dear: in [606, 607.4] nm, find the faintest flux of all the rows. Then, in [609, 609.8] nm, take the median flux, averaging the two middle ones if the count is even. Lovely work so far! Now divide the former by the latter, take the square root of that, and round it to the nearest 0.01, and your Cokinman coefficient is 0.99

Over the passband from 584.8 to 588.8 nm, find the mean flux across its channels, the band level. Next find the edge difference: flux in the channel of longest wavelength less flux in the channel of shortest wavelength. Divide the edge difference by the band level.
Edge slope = -0.054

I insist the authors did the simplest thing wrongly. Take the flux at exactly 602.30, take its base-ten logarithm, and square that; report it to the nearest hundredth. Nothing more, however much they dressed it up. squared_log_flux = 5.64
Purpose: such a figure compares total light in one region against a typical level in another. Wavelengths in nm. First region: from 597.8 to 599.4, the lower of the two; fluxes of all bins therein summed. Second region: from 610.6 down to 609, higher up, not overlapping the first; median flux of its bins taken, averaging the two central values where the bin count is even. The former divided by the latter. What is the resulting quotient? 8.26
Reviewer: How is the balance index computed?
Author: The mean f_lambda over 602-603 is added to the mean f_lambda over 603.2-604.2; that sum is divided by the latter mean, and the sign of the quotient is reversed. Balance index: -1.99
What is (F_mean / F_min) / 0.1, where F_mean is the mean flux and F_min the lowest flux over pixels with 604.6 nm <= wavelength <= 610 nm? 10.1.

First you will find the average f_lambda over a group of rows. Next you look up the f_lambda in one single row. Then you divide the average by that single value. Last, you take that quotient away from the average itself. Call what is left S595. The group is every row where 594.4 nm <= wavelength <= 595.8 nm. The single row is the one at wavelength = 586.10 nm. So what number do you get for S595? 243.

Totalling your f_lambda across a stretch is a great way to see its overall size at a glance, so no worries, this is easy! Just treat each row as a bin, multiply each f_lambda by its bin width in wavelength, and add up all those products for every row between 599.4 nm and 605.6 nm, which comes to 1483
